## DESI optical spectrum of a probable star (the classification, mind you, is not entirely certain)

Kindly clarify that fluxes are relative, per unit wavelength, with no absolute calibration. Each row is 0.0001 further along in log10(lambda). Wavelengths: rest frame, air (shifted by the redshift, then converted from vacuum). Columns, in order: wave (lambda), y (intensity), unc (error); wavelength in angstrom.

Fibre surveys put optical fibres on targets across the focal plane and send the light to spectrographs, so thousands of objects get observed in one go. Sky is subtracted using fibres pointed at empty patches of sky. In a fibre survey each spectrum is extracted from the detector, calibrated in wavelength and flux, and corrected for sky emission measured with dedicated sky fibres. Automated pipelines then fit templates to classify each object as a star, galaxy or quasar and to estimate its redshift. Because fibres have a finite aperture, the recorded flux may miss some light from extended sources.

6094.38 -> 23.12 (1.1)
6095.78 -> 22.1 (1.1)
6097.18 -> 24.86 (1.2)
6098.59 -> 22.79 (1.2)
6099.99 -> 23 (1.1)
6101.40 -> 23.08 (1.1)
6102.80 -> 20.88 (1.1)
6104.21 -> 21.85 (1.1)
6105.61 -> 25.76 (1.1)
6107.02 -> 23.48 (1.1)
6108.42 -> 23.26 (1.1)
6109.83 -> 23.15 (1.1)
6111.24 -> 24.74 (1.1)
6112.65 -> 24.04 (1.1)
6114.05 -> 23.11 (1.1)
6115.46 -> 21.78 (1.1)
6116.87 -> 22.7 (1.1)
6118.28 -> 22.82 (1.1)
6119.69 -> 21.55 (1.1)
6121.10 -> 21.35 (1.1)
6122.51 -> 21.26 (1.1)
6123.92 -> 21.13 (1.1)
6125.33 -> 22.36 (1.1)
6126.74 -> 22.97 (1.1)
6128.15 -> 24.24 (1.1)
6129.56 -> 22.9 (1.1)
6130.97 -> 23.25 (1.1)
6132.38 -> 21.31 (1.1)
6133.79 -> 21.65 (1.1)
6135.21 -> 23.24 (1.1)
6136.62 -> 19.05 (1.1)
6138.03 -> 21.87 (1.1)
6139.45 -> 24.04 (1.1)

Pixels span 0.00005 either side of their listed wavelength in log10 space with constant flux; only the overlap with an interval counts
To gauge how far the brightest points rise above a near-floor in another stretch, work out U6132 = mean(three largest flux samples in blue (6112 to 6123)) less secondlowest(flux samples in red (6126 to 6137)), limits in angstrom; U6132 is 2.0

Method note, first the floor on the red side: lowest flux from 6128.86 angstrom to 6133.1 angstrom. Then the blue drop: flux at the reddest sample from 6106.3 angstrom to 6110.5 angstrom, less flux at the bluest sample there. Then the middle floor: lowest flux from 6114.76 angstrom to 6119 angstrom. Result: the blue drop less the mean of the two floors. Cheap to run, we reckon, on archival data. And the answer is -22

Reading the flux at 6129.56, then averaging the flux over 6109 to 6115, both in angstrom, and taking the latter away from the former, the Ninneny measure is -1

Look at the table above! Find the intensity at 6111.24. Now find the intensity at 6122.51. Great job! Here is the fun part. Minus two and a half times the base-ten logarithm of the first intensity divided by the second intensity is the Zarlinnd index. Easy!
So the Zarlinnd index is -0.16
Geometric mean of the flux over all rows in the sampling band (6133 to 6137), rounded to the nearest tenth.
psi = 21.2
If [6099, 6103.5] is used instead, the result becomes 22.3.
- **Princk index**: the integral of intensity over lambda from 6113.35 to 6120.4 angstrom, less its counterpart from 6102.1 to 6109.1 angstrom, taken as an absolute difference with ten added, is 14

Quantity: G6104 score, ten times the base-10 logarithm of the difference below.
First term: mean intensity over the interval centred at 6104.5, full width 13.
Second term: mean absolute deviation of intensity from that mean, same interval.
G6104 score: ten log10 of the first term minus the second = 13.5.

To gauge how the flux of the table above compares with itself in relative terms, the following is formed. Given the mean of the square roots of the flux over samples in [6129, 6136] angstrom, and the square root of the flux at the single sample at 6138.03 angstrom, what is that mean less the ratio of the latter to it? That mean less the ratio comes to 3.75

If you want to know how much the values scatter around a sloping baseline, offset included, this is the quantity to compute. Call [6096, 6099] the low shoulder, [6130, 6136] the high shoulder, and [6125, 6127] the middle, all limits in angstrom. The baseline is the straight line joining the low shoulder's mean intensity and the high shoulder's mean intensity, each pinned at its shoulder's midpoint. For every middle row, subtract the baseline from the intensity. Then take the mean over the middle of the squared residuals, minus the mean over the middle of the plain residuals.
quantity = 0.1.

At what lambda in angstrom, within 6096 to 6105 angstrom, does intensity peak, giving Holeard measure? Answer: 6097.18 angstrom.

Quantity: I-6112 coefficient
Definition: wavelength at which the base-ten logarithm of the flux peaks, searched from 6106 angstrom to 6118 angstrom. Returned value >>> 6111.24 angstrom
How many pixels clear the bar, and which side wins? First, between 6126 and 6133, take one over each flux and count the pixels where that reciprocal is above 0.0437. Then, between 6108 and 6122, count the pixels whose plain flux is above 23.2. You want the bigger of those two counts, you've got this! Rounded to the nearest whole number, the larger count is 3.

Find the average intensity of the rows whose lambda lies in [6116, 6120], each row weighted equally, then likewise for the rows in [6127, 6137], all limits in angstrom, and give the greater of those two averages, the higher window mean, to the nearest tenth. 22.4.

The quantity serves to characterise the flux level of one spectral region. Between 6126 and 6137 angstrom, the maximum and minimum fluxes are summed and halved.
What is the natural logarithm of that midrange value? 3.07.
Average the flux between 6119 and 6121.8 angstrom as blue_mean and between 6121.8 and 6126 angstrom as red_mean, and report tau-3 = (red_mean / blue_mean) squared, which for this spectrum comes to 1.01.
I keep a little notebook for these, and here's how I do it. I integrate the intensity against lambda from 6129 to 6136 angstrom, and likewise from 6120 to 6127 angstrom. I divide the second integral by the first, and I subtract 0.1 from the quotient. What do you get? 0.87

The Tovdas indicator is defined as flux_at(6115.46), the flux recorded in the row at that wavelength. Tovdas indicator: 21.78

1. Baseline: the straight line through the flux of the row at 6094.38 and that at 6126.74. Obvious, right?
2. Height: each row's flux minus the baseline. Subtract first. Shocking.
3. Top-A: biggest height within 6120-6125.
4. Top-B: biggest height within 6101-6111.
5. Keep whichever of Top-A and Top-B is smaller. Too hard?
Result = -1.6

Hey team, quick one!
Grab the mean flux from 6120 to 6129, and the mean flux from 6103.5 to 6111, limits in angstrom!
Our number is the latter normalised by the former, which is 1.06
